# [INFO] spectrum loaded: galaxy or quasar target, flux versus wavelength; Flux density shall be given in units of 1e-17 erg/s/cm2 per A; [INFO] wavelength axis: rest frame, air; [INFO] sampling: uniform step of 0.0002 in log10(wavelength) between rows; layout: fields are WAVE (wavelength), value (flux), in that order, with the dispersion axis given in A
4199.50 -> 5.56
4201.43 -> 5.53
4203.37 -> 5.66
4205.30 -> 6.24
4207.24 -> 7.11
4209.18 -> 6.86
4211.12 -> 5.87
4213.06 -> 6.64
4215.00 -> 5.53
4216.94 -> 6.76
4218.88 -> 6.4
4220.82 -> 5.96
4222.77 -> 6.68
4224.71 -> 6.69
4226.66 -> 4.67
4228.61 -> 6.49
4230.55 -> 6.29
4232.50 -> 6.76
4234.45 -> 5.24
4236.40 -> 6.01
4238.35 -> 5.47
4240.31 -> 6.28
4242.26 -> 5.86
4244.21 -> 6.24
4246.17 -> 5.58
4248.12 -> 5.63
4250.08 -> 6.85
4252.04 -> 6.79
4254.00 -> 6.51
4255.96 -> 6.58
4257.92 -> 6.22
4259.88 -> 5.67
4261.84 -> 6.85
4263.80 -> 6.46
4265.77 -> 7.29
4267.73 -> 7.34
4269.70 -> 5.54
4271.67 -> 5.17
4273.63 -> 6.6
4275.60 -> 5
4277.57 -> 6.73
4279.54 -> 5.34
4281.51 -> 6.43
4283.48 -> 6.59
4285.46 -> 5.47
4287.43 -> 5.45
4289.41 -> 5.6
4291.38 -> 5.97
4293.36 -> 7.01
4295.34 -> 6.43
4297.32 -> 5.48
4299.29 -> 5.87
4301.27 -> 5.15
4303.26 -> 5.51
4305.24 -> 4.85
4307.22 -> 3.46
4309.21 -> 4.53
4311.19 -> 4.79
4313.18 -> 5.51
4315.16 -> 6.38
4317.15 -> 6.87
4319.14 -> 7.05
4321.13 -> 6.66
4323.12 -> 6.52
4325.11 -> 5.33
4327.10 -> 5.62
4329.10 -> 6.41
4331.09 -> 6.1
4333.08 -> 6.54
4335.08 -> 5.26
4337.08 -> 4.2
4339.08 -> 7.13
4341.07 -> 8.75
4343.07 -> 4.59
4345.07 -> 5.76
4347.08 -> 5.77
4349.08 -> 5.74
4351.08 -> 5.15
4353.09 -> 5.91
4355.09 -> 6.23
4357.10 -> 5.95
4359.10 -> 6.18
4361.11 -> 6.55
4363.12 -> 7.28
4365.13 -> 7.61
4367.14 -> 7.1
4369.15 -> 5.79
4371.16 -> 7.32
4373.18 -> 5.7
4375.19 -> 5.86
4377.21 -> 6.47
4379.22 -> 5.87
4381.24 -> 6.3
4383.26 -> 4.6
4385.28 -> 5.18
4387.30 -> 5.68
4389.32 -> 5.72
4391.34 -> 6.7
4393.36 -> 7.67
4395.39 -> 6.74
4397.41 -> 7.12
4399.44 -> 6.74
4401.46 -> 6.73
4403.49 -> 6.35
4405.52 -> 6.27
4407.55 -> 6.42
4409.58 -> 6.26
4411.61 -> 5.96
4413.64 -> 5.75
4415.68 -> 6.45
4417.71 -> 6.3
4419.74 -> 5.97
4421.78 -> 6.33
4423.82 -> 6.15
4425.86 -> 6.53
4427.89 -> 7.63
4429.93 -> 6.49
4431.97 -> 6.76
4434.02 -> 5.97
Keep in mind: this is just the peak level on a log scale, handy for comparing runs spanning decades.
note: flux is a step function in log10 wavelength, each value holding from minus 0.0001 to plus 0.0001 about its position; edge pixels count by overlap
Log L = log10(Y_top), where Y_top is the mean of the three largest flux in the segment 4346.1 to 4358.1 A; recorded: 0.780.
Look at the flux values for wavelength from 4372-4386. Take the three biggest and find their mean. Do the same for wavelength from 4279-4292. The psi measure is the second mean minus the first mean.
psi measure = 0.1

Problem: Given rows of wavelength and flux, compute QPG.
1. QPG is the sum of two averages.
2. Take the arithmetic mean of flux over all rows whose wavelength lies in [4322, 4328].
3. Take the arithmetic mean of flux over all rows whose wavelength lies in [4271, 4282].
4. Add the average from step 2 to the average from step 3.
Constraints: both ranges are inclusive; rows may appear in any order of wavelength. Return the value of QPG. 11.7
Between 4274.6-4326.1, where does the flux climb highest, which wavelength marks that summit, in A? 4319.14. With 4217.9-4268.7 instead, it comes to 4267.73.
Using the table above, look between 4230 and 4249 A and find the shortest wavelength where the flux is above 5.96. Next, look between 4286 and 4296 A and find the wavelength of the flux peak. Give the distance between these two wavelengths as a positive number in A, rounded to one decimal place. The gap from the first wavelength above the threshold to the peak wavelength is 62.8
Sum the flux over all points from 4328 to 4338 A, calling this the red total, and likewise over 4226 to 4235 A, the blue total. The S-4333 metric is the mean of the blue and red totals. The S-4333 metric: 29.0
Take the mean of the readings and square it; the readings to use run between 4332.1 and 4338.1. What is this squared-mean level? 28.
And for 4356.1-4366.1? 45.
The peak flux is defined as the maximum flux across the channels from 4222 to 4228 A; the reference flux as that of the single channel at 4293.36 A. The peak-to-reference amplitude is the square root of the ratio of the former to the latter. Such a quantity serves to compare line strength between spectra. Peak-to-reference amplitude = 0.98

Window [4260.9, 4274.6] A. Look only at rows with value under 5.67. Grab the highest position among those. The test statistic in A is 4271.67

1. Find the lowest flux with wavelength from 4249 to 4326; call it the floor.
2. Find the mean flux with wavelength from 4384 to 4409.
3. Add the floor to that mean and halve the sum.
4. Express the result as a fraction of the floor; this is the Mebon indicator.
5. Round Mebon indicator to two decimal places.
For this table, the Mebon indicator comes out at 1.43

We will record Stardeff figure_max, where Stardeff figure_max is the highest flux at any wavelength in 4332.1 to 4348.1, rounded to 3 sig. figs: 8.75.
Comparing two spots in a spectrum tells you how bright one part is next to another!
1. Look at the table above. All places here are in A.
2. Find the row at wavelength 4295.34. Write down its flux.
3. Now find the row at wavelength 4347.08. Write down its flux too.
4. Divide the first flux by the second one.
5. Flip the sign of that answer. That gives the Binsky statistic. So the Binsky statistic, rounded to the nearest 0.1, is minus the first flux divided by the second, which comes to -1.1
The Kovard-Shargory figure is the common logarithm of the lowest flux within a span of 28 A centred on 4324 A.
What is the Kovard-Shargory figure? 0.623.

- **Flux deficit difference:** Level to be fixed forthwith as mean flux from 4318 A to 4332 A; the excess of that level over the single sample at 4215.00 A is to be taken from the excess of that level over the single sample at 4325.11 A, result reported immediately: 0.20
